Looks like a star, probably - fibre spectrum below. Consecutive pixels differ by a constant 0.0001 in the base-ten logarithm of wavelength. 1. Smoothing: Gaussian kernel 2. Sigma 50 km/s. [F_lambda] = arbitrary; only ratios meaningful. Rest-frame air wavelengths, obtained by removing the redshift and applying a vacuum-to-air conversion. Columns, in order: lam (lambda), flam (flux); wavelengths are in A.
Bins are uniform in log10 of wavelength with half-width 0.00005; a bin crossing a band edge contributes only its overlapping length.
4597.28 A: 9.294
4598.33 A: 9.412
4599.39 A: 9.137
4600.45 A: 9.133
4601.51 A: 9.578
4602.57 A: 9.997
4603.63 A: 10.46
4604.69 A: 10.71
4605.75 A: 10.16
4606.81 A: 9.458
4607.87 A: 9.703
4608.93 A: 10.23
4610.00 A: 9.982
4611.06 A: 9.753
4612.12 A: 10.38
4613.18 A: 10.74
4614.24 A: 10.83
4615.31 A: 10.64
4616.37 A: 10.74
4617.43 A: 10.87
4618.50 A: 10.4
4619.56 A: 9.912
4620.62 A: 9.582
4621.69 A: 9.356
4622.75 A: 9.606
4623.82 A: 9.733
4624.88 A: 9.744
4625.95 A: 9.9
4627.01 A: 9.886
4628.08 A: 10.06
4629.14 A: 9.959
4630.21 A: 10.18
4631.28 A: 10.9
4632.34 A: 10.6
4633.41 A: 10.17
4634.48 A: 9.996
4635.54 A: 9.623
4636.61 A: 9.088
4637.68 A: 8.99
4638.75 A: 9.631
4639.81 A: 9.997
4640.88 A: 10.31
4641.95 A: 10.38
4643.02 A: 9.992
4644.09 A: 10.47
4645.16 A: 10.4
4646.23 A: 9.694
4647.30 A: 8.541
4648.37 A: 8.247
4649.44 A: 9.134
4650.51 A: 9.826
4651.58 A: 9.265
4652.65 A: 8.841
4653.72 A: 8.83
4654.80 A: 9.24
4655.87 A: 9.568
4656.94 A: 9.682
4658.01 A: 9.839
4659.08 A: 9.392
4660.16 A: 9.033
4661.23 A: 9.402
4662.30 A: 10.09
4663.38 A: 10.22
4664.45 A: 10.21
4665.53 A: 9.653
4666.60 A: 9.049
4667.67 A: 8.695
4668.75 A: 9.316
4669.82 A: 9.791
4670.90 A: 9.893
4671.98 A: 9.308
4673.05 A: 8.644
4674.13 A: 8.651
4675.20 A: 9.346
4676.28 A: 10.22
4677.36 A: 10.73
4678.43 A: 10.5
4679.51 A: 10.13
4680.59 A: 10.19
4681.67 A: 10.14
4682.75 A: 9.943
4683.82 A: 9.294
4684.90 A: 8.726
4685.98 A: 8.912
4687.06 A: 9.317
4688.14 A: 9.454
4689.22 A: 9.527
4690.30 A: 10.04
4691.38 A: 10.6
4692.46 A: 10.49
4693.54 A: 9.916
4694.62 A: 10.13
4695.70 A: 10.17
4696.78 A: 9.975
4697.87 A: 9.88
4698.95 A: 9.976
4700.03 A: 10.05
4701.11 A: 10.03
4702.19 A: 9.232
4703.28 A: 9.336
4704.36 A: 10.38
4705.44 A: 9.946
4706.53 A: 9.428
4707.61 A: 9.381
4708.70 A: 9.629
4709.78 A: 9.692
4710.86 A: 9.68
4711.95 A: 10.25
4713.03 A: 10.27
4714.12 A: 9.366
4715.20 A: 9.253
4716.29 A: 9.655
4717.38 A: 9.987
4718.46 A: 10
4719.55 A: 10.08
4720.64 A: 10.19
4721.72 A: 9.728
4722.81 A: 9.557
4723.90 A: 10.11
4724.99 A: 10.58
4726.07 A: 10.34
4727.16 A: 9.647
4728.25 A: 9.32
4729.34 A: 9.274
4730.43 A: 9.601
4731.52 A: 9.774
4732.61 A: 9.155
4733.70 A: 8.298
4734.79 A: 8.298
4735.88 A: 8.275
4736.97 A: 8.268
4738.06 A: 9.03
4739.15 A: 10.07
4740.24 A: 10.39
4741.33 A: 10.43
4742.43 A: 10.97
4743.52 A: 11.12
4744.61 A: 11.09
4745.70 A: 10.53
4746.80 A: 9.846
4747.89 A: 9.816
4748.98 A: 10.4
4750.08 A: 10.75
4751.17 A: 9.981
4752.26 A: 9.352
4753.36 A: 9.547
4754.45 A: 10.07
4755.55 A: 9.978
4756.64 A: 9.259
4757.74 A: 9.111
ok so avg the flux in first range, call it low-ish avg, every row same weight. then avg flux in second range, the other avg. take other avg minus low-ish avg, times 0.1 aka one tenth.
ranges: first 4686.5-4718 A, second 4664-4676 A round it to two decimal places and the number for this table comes -0.05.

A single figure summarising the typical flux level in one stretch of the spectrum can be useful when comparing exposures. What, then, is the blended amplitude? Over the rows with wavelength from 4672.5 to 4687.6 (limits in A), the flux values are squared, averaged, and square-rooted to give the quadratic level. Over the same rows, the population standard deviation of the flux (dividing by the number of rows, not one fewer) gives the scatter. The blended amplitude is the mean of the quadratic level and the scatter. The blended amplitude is 5.17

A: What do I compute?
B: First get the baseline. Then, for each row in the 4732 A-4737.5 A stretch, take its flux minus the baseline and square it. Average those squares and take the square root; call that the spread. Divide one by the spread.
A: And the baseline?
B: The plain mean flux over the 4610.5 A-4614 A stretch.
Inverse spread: 0.5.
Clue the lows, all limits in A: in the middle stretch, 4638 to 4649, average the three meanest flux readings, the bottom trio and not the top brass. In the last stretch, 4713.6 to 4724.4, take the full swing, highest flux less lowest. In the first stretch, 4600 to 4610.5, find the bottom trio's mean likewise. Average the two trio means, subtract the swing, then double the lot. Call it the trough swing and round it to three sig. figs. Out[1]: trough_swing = 16.3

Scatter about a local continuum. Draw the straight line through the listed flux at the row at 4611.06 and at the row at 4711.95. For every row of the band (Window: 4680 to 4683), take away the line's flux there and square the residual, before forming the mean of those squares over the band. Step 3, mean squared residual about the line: 0.01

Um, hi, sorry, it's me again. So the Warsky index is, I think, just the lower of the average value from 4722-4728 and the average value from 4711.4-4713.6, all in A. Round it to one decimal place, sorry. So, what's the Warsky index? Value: 10.0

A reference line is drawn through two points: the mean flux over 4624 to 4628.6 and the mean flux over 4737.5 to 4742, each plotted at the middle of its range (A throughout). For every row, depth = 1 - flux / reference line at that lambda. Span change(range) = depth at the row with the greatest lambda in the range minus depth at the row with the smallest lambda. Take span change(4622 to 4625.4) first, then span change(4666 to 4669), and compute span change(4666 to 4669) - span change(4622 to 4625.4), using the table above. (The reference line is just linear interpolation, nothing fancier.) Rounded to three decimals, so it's -0.013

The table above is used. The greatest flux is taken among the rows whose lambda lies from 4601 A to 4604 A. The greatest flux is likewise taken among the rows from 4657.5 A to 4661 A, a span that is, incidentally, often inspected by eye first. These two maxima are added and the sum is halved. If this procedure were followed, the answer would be 10.1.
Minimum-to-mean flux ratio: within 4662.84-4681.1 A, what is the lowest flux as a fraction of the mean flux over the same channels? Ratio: 0.89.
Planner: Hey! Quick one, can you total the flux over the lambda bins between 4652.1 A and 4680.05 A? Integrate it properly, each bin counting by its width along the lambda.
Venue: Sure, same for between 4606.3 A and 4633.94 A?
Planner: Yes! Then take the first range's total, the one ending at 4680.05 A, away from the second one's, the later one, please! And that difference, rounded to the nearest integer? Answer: 13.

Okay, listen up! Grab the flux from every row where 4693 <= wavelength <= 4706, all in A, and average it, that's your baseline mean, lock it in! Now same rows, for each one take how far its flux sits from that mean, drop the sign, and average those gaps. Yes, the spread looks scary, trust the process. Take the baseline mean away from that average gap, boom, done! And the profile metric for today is -9.70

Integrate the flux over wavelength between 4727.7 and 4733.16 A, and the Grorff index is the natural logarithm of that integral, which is 3.94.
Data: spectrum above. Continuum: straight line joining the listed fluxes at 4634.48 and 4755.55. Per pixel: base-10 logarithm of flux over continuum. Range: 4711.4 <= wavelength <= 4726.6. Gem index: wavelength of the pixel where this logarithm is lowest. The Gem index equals 4715.20 A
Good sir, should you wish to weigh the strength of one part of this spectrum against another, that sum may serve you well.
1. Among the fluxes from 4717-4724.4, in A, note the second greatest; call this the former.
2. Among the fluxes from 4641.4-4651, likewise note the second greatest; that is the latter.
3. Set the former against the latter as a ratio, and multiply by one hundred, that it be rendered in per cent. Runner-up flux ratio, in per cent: 97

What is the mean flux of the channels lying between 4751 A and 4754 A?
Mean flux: 9.6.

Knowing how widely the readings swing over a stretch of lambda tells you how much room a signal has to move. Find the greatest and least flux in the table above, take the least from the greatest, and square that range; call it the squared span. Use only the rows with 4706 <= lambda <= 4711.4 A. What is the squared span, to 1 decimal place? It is 0.1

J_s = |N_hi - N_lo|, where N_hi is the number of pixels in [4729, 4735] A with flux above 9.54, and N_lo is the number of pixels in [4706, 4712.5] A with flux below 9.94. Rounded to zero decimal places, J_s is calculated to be 3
